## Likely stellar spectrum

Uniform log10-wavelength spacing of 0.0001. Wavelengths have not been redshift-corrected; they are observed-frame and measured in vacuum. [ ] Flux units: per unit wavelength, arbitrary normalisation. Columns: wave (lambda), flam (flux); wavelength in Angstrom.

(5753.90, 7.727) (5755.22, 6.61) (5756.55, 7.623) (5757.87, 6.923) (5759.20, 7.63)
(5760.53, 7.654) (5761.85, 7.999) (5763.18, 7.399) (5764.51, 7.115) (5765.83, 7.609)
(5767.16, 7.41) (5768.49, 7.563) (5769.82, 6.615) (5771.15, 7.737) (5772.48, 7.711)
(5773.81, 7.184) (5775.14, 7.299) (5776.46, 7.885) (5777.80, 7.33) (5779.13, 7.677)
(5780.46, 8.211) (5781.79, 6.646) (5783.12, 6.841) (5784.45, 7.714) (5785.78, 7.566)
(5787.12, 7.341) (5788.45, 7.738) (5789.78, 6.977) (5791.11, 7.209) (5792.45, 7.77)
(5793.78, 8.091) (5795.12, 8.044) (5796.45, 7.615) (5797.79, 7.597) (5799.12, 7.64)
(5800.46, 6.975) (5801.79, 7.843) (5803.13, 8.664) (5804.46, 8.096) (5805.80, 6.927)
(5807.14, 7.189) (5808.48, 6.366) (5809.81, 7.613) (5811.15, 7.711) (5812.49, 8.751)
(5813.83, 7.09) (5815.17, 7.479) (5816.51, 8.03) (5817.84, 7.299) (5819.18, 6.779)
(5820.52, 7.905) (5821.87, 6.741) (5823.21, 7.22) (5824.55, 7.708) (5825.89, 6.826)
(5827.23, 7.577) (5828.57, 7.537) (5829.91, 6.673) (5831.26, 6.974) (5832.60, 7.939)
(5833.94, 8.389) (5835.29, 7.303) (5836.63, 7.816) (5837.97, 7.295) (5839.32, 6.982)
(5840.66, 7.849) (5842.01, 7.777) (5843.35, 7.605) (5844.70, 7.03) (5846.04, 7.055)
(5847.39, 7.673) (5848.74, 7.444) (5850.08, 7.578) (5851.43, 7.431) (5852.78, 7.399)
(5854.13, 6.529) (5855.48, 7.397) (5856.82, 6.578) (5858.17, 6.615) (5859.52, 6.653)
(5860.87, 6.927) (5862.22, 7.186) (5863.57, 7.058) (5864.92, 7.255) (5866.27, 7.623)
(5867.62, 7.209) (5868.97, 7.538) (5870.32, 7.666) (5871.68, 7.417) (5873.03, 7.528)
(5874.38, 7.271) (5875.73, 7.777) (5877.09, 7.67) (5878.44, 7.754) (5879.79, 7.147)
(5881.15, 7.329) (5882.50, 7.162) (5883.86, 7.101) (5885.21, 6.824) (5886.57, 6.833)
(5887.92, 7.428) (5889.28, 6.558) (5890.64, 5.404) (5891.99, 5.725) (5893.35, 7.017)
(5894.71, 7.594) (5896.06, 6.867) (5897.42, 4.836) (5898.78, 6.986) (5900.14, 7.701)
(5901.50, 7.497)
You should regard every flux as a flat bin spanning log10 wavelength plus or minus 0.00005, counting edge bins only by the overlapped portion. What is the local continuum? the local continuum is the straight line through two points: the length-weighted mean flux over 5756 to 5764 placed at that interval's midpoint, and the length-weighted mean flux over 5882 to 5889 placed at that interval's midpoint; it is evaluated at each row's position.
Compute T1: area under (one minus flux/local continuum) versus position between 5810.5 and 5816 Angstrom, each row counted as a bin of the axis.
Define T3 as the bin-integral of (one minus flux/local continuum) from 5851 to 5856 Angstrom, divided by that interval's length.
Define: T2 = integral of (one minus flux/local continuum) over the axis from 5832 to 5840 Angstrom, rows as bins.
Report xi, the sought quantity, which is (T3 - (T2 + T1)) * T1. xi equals -0.26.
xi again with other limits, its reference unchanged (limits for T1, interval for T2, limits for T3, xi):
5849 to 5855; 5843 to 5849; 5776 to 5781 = -0.01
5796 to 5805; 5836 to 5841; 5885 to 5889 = -0.33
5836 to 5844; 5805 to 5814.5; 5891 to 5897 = -0.19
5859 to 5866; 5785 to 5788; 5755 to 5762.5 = 0.00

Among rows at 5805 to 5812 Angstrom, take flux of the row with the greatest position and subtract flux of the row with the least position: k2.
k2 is 0.8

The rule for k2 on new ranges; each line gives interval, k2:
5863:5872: 0.4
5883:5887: -0.3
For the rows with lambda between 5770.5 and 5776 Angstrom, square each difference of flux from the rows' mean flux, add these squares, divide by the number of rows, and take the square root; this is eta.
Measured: 0.24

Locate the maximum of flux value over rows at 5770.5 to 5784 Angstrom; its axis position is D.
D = 5780.46 Angstrom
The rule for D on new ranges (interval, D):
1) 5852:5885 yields 5875.73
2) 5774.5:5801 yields 5780.46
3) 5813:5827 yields 5816.51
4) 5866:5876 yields 5875.73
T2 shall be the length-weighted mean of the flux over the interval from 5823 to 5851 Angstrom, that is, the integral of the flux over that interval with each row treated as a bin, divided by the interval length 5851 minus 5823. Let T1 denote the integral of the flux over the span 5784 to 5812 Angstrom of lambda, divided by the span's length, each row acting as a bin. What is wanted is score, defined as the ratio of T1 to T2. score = 1.02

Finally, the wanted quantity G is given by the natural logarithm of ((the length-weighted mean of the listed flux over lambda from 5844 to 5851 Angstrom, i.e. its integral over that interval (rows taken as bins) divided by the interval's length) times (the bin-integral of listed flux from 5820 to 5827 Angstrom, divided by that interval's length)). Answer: 3.98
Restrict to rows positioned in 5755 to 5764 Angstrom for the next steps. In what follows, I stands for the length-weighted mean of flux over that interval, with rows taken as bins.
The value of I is 7.43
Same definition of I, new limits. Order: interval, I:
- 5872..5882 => 7.49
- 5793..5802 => 7.68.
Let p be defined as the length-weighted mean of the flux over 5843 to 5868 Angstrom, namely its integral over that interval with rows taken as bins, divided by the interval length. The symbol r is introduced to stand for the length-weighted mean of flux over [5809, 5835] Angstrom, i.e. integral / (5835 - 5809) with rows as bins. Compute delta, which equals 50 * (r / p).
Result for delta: 52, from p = 7.16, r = 7.48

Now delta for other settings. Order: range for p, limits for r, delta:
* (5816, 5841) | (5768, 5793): 50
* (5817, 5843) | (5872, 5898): 47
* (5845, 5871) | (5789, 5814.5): 53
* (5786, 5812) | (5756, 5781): 50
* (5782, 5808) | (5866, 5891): 48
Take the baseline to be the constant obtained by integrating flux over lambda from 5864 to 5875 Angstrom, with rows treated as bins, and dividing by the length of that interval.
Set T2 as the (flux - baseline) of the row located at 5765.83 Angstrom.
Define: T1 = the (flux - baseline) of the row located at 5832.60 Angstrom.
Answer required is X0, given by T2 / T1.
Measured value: 0.3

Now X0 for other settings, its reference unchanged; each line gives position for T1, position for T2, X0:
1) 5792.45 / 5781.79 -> -2.3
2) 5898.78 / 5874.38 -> 0.4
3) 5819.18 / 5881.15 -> 0.2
